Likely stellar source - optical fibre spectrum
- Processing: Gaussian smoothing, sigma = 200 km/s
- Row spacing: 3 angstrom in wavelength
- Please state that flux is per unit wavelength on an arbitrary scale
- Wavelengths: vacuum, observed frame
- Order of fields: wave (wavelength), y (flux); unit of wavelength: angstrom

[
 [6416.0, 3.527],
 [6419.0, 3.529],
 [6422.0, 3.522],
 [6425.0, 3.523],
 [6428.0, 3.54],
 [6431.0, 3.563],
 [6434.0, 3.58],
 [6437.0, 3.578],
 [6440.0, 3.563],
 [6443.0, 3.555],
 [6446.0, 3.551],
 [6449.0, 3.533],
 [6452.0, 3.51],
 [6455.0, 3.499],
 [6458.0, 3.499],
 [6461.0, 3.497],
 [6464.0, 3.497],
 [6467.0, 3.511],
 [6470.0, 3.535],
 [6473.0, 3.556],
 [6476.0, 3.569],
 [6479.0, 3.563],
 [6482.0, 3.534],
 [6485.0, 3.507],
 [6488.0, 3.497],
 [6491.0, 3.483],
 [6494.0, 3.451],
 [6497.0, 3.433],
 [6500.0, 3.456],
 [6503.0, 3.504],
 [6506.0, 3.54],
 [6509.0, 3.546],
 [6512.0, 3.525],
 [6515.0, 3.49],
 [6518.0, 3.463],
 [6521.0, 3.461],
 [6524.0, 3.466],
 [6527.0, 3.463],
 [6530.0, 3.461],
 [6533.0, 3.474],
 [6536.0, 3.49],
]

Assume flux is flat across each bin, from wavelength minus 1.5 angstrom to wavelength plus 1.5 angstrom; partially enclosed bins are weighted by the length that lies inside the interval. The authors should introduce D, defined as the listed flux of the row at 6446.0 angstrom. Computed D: 3.551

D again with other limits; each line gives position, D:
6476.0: 3.569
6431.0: 3.563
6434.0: 3.58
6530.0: 3.461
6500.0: 3.456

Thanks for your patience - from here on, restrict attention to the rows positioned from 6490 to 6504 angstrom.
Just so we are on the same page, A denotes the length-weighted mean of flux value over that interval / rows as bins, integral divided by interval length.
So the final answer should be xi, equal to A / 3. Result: 1.15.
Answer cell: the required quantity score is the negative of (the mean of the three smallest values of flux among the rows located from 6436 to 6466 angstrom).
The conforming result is -3.50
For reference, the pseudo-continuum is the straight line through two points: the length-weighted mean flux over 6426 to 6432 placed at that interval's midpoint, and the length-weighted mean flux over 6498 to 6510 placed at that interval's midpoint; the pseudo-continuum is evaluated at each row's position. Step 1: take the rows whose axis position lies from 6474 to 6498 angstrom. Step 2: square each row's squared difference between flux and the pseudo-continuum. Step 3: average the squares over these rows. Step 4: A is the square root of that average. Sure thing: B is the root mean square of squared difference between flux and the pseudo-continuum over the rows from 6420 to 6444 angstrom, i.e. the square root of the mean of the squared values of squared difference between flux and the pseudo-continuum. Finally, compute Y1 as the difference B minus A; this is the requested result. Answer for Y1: -0.0020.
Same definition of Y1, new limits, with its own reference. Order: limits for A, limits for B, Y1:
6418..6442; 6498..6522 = 0.0006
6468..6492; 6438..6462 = -0.0004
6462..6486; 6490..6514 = 0.0017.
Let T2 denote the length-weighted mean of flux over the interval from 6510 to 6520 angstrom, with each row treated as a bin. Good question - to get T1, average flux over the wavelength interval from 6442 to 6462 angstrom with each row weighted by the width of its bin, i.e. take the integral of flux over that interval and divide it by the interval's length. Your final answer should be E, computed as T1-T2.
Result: 0.03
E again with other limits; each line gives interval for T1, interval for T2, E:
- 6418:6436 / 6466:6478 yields 0.00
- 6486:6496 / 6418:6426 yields -0.05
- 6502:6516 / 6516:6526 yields 0.06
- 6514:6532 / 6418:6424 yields -0.06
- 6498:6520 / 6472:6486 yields -0.05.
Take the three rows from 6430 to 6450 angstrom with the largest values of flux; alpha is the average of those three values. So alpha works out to 3.57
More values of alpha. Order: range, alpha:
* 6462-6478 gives 3.55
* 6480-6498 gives 3.51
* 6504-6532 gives 3.54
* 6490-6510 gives 3.53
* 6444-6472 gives 3.54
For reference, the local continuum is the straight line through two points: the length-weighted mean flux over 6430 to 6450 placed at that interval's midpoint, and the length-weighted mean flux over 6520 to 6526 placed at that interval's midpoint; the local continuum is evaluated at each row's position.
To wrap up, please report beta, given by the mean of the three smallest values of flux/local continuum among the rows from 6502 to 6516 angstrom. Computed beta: 1.01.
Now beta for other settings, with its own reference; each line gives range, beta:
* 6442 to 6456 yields 0.99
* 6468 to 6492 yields 1.00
